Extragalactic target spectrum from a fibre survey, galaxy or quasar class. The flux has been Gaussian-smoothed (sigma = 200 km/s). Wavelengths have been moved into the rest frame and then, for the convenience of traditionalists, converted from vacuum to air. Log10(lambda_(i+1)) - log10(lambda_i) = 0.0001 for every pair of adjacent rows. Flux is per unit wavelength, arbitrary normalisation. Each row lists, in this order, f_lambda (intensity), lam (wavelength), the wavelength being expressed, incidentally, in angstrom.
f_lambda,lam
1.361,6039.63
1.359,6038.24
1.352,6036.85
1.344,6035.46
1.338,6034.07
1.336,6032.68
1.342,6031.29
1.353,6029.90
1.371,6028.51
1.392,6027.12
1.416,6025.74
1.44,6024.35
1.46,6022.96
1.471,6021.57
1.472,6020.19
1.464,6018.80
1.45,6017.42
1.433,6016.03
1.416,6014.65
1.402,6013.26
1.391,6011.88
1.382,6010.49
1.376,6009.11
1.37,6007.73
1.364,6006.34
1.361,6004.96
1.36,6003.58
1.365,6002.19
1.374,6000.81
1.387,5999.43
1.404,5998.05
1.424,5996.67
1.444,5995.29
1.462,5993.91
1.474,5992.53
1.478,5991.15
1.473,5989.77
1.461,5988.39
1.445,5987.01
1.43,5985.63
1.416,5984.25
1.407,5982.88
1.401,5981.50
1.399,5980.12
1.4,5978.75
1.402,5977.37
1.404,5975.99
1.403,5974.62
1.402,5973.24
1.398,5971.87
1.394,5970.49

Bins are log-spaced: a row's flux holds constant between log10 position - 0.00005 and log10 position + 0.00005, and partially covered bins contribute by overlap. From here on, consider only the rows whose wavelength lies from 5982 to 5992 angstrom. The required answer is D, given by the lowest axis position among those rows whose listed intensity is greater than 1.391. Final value 5982.88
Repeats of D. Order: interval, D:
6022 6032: 6022.96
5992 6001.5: 5992.53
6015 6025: 6016.03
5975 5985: 5975.99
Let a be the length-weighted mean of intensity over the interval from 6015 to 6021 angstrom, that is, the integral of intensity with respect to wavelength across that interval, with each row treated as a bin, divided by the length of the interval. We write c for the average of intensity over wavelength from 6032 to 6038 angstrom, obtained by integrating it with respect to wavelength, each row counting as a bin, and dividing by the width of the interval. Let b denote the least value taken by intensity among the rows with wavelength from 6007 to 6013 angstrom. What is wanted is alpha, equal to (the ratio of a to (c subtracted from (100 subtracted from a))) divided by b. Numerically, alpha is -0.0106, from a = 1.45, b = 1.37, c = 1.34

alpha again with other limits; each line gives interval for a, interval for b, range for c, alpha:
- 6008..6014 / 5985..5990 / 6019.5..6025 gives -0.0097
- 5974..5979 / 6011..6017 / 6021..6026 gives -0.0101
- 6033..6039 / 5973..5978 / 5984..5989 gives -0.0096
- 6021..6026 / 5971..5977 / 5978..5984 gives -0.0103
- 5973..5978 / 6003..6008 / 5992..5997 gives -0.0103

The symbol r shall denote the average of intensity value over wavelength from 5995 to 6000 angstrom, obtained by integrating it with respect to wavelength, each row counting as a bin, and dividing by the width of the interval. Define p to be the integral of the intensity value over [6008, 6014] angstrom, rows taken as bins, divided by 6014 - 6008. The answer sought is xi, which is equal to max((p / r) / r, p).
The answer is 1.39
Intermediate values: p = 1.39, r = 1.41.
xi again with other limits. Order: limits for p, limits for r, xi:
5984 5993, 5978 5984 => 1.45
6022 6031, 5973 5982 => 1.40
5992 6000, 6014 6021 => 1.43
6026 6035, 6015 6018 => 1.36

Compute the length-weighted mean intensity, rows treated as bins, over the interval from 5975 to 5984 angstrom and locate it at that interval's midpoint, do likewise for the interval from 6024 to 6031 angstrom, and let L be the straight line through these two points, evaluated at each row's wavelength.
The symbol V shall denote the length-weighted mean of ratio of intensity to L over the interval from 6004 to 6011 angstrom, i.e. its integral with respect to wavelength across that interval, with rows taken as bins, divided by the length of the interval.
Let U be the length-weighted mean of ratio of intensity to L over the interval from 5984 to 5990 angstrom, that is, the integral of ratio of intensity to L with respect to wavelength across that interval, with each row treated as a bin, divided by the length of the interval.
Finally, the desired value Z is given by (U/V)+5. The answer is 6.05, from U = 1.03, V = 0.98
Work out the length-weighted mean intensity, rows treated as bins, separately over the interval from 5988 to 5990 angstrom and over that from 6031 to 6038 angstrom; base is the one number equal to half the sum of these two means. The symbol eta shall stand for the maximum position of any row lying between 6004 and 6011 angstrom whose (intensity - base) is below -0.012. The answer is 6010.49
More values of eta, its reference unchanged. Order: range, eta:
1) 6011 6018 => 6011.88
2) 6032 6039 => 6038.24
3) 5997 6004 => 6003.58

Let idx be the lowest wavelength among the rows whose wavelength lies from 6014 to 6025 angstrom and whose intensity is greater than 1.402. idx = 6014.65 angstrom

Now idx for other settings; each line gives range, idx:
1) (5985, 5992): 5985.63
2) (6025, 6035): 6025.74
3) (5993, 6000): 5993.91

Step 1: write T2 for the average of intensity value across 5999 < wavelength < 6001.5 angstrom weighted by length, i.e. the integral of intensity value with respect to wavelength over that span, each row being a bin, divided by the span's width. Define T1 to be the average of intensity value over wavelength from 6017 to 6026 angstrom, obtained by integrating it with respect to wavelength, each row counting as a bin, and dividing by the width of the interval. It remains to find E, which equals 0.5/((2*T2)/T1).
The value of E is 0.263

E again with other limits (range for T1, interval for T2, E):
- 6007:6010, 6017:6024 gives 0.235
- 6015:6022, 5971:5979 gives 0.260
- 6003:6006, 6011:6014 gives 0.245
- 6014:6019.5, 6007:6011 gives 0.262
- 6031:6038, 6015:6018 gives 0.233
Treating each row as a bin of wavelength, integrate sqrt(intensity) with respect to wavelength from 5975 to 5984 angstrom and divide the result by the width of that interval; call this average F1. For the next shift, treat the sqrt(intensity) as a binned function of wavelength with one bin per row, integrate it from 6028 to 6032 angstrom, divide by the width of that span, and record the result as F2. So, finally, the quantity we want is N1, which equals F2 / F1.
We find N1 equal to 0.98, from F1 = 1.19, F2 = 1.16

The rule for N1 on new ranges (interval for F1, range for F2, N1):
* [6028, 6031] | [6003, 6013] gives 1.01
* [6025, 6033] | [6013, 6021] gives 1.03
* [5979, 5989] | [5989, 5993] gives 1.02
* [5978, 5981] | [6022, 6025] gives 1.02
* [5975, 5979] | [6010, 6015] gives 1.00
